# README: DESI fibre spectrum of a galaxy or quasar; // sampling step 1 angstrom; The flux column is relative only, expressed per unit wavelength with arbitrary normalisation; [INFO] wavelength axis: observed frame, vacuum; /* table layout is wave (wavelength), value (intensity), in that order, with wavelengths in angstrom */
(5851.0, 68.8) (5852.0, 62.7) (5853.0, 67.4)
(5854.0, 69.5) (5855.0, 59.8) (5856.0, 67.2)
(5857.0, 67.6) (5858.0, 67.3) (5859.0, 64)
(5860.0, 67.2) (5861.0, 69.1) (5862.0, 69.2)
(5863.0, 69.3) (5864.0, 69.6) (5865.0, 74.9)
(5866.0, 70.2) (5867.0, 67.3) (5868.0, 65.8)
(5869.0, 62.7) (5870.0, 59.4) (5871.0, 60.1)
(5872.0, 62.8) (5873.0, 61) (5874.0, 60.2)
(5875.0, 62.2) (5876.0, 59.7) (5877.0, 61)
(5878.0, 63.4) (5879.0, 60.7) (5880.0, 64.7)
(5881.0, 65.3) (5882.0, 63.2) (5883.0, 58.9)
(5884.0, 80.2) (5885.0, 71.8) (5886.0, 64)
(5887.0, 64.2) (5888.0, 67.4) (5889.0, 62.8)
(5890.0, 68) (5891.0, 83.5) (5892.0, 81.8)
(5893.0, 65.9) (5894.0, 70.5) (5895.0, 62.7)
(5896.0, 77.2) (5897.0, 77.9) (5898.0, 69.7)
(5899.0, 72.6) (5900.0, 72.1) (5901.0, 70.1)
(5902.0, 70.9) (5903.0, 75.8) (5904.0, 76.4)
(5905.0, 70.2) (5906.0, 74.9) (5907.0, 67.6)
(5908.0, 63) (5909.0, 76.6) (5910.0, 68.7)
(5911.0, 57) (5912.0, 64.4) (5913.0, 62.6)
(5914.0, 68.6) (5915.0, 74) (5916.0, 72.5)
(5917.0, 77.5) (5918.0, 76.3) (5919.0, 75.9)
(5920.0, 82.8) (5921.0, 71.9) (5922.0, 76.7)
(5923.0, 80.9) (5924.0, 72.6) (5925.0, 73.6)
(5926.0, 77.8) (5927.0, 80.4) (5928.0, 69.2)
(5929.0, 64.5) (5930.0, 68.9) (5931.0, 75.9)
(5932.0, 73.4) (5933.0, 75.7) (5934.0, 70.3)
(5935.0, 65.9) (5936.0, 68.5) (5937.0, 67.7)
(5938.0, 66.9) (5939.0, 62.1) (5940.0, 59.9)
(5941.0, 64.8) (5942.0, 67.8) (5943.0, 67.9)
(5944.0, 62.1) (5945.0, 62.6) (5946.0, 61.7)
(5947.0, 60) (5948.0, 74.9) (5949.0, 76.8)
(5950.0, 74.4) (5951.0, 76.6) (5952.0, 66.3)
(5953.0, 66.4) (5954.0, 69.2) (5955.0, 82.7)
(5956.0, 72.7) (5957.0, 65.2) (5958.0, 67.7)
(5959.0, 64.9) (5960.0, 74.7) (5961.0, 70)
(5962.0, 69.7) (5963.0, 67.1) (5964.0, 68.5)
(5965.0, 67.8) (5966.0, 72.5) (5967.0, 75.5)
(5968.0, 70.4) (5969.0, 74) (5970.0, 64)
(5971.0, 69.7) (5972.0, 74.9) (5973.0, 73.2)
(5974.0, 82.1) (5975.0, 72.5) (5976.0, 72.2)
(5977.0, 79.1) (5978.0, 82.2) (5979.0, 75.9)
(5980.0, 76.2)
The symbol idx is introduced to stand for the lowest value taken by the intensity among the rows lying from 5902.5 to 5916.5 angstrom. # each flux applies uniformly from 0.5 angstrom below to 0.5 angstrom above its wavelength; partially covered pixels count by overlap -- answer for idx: 57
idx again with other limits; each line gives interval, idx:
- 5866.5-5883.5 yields 58.9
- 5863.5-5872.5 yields 59.4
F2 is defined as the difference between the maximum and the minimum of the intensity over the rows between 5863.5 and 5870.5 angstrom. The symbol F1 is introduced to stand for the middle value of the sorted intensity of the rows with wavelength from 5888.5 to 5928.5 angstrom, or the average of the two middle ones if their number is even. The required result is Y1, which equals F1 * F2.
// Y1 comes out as 1125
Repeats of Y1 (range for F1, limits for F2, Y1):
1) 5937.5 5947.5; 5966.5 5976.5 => 1129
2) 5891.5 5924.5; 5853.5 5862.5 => 703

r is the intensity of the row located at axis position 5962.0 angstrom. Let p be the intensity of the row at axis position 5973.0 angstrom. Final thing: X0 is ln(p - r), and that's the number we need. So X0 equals 1.3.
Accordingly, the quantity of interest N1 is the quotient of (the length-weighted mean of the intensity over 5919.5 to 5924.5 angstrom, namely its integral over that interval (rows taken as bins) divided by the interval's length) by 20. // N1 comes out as 3.85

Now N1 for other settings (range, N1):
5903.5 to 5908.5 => 3.52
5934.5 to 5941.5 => 3.26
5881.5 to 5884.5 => 3.37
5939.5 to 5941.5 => 3.12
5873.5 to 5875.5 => 3.06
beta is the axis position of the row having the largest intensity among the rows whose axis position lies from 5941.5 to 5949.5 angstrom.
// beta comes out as 5949.0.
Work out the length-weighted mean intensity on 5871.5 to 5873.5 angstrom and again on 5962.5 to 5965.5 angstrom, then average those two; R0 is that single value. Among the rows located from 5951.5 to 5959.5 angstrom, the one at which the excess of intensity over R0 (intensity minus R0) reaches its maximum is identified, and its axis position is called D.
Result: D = 5955.0 angstrom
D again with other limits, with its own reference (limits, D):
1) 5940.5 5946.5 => 5943.0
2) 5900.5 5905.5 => 5904.0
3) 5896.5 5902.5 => 5897.0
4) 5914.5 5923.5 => 5920.0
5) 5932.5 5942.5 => 5933.0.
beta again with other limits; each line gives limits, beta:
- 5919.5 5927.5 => 5920.0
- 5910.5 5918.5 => 5917.0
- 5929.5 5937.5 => 5931.0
